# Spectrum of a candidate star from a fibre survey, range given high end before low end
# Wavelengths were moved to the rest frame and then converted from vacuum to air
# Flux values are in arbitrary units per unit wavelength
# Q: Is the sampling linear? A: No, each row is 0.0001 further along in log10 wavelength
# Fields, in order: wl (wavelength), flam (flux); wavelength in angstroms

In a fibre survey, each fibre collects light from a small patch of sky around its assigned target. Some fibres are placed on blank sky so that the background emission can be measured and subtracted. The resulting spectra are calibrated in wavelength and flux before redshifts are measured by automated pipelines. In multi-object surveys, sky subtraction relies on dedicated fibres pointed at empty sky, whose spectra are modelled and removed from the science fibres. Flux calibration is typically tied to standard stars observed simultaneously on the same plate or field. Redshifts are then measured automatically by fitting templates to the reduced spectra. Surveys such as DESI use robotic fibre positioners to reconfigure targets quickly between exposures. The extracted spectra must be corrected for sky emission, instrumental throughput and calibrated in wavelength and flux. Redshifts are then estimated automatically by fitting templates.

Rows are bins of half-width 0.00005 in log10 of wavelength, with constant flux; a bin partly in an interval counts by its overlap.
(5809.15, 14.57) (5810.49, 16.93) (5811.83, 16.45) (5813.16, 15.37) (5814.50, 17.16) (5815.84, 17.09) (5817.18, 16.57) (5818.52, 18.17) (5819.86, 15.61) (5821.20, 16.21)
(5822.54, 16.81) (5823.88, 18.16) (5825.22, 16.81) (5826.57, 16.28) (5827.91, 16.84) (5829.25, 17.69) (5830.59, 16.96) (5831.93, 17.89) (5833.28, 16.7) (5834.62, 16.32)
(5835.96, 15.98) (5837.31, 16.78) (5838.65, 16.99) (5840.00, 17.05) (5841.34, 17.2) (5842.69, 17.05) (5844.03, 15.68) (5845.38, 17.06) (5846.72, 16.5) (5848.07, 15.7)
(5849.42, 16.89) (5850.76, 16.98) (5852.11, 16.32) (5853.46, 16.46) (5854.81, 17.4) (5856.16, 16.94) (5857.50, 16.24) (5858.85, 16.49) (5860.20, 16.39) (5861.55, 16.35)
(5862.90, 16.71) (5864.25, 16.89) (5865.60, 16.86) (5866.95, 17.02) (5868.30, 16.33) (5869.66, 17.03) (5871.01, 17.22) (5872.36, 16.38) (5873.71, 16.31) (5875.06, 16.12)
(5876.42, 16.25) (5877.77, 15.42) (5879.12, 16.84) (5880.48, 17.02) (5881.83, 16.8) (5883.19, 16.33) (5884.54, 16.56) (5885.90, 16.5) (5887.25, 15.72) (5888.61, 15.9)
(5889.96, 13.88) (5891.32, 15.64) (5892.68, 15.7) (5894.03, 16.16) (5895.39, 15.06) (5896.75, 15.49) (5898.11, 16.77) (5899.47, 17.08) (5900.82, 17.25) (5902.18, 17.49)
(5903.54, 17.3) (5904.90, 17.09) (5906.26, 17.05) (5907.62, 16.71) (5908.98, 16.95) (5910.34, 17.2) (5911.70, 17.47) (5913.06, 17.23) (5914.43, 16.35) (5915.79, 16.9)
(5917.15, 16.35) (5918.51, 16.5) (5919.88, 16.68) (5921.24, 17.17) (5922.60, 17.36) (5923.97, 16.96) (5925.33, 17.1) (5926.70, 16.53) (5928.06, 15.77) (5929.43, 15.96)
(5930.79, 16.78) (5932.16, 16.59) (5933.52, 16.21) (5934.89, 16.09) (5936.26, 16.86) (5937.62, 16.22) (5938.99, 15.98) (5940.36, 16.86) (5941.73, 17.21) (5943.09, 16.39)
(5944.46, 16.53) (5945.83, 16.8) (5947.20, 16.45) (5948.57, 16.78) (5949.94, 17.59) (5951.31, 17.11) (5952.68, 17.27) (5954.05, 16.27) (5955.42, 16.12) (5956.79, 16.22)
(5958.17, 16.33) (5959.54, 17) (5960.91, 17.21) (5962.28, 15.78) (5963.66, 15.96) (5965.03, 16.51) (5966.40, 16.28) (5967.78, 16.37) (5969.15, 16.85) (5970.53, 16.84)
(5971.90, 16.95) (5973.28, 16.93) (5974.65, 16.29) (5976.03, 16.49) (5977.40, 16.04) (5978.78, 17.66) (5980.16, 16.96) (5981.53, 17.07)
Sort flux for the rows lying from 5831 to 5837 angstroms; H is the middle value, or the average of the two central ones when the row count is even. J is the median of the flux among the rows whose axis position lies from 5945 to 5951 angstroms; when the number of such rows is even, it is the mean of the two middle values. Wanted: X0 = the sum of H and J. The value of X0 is 33.3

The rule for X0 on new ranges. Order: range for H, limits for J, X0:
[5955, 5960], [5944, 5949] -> 32.9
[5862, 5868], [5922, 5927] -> 33.9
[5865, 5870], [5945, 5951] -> 33.7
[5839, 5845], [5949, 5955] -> 34.2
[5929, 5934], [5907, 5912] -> 33.5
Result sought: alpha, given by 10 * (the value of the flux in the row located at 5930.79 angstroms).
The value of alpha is 168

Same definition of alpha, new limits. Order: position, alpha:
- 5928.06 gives 158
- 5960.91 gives 172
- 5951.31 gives 171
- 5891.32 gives 156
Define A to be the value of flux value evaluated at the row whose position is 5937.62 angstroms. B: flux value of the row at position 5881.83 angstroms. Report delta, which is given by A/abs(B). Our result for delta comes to 0.97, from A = 16.22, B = 16.8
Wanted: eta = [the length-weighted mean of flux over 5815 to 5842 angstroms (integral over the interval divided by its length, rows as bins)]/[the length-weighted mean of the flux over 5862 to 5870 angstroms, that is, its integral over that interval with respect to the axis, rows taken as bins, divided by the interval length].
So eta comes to 1.008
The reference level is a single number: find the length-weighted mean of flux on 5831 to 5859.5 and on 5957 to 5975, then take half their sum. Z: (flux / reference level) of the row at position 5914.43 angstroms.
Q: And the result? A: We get 0.98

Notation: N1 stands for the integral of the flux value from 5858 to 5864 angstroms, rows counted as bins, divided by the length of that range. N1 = 16.5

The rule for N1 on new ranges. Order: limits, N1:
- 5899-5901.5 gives 17.2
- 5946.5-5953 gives 17.0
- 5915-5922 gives 16.7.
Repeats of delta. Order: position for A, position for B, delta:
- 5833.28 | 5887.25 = 1.06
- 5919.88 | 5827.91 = 0.99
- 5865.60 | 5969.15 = 1.00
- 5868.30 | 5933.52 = 1.01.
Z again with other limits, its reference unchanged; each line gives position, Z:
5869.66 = 1.02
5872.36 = 0.99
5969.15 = 1.01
